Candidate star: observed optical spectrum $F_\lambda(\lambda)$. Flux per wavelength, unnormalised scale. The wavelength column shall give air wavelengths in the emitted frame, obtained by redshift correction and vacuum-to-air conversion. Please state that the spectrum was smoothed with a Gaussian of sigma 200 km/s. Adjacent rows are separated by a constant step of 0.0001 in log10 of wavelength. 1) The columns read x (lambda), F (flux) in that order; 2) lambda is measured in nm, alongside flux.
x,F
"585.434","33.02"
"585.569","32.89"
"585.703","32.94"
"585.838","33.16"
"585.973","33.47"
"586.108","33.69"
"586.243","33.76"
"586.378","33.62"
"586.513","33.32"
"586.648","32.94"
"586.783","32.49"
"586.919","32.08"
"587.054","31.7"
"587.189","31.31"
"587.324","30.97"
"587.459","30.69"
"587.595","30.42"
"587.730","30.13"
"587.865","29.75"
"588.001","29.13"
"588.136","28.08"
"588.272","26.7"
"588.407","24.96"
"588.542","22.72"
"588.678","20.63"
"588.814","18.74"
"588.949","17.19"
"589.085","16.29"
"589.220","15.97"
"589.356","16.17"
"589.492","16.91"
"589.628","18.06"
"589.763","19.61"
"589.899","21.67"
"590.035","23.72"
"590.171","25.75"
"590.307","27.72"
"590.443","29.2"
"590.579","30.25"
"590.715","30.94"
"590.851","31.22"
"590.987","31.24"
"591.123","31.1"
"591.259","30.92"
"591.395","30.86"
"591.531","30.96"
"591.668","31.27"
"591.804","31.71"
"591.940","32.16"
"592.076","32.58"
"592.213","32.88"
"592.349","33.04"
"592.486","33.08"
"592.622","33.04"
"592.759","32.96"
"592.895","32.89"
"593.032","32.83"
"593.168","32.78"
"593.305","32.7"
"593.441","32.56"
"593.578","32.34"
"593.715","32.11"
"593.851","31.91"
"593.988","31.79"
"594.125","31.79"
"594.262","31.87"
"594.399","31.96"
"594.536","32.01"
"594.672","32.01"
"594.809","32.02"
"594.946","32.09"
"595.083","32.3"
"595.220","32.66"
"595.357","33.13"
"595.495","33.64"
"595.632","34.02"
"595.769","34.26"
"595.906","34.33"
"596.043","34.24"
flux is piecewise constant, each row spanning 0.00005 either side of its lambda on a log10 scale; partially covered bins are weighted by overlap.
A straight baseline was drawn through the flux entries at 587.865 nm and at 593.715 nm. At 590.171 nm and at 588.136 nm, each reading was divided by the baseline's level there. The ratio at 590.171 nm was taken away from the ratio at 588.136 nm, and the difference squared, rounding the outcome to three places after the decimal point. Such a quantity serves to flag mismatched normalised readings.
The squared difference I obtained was 0.010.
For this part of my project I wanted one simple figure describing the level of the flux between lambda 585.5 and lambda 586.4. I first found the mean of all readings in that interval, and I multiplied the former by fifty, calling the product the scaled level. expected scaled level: 1668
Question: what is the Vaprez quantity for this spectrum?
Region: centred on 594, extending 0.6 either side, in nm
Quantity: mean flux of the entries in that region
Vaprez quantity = 32.0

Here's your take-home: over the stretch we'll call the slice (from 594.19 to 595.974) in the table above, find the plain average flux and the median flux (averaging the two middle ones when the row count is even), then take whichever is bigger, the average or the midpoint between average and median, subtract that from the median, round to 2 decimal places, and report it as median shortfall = -0.49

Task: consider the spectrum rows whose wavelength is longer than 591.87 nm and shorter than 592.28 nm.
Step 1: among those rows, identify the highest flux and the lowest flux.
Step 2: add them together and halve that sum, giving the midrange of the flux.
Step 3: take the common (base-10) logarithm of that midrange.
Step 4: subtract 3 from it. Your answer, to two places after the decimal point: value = -1.49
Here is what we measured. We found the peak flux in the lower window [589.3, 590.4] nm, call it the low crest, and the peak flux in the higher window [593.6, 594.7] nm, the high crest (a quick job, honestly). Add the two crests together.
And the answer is 59.8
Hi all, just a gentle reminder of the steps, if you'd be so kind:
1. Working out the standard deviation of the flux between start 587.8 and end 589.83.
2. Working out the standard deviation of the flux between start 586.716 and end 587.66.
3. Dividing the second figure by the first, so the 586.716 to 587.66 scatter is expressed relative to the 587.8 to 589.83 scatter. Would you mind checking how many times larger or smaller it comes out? 0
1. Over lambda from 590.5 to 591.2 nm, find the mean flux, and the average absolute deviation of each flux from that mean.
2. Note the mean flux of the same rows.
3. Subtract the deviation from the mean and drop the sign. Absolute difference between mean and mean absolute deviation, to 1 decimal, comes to 30.7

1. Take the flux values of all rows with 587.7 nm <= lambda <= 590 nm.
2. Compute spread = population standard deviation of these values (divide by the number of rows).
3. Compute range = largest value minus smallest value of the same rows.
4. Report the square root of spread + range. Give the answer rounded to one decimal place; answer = 4.4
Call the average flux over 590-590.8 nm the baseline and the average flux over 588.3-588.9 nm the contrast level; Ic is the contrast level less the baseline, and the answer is -6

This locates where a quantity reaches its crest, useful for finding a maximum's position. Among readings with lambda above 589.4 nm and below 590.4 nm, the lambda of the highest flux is 590.307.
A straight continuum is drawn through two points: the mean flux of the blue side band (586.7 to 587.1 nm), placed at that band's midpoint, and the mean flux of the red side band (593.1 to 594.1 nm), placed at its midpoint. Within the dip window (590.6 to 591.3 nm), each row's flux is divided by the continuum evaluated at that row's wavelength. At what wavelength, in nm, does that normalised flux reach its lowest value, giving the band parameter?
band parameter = 591.259 nm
